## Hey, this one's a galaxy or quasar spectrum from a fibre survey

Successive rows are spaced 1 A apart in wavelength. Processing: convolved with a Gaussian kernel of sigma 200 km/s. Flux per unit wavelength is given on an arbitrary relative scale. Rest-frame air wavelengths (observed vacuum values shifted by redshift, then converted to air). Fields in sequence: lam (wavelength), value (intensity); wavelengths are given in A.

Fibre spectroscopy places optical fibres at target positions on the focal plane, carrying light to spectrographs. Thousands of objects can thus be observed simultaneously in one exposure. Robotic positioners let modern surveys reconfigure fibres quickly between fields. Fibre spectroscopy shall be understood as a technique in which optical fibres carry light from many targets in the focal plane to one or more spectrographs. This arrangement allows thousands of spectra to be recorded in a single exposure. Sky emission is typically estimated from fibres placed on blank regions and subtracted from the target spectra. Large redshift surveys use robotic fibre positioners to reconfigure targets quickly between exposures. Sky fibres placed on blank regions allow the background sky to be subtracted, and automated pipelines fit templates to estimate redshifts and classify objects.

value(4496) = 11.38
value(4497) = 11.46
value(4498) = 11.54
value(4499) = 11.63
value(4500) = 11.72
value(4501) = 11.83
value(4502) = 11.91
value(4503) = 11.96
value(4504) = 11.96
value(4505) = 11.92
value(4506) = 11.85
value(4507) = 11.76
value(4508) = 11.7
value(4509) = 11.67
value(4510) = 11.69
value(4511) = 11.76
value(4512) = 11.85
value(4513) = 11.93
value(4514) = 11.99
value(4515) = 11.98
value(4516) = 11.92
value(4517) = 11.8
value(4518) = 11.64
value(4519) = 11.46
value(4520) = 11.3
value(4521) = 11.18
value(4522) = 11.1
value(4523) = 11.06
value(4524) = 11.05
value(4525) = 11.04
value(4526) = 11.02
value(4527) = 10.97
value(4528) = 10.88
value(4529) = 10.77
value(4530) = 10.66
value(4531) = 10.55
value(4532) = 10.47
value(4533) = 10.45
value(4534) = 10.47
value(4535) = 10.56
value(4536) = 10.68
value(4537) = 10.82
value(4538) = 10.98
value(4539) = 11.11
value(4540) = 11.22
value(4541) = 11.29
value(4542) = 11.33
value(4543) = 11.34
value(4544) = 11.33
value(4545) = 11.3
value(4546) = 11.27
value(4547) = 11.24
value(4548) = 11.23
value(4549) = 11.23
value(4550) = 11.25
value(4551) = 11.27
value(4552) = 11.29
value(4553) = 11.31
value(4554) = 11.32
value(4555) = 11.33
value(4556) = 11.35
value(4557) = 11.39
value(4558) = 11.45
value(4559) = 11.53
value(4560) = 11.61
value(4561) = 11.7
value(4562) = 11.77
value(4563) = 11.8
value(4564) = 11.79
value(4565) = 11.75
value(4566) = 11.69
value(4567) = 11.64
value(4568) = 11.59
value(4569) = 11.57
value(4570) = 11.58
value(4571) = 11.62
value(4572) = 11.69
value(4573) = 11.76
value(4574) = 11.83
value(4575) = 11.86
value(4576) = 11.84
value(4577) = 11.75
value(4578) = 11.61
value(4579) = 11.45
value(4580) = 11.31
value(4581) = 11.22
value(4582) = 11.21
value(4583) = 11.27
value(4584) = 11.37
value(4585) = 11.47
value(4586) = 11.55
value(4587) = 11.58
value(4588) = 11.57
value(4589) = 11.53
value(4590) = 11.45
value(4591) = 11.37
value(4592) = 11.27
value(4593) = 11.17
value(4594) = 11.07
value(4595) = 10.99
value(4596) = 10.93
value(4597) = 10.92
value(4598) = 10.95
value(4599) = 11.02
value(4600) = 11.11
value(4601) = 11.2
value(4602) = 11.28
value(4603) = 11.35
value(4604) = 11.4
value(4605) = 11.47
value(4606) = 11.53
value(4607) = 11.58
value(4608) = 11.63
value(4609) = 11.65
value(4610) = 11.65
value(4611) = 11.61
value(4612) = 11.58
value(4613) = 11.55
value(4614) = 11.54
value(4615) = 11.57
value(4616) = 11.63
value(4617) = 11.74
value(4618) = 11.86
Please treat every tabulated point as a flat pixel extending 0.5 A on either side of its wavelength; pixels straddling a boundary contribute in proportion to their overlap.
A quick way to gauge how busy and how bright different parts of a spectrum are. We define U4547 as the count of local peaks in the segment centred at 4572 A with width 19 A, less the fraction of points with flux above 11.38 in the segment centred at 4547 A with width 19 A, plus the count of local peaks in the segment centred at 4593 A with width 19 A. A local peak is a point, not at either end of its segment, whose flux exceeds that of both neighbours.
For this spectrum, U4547 2.0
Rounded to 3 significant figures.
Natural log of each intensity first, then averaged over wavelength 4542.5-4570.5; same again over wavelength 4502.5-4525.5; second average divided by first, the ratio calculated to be 1.01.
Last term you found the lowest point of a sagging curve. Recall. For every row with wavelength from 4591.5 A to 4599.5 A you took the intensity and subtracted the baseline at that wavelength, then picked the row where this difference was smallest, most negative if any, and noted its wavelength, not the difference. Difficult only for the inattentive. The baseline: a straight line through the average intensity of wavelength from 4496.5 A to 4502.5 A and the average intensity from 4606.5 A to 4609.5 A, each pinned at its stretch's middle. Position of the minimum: 4597 A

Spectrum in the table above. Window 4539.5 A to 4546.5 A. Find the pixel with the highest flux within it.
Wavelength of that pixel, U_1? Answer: 4543 A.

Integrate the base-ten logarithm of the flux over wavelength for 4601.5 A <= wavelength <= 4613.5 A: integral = 13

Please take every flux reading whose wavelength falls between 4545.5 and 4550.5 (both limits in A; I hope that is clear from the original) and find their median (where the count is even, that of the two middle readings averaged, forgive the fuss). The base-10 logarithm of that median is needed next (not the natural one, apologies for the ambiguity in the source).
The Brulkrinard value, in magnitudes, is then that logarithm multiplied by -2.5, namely -2.63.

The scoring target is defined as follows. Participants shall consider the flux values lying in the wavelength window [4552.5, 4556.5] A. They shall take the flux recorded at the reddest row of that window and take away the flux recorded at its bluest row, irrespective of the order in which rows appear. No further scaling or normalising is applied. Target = 0.0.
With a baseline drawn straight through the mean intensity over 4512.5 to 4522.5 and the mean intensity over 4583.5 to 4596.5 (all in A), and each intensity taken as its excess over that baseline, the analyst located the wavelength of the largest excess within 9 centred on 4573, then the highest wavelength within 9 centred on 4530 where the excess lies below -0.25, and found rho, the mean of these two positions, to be 4554.5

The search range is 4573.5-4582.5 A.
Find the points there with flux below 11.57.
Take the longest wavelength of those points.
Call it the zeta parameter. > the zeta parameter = 4582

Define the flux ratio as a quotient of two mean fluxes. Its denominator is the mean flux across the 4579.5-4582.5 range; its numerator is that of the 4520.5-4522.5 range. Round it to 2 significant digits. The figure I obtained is 0.99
